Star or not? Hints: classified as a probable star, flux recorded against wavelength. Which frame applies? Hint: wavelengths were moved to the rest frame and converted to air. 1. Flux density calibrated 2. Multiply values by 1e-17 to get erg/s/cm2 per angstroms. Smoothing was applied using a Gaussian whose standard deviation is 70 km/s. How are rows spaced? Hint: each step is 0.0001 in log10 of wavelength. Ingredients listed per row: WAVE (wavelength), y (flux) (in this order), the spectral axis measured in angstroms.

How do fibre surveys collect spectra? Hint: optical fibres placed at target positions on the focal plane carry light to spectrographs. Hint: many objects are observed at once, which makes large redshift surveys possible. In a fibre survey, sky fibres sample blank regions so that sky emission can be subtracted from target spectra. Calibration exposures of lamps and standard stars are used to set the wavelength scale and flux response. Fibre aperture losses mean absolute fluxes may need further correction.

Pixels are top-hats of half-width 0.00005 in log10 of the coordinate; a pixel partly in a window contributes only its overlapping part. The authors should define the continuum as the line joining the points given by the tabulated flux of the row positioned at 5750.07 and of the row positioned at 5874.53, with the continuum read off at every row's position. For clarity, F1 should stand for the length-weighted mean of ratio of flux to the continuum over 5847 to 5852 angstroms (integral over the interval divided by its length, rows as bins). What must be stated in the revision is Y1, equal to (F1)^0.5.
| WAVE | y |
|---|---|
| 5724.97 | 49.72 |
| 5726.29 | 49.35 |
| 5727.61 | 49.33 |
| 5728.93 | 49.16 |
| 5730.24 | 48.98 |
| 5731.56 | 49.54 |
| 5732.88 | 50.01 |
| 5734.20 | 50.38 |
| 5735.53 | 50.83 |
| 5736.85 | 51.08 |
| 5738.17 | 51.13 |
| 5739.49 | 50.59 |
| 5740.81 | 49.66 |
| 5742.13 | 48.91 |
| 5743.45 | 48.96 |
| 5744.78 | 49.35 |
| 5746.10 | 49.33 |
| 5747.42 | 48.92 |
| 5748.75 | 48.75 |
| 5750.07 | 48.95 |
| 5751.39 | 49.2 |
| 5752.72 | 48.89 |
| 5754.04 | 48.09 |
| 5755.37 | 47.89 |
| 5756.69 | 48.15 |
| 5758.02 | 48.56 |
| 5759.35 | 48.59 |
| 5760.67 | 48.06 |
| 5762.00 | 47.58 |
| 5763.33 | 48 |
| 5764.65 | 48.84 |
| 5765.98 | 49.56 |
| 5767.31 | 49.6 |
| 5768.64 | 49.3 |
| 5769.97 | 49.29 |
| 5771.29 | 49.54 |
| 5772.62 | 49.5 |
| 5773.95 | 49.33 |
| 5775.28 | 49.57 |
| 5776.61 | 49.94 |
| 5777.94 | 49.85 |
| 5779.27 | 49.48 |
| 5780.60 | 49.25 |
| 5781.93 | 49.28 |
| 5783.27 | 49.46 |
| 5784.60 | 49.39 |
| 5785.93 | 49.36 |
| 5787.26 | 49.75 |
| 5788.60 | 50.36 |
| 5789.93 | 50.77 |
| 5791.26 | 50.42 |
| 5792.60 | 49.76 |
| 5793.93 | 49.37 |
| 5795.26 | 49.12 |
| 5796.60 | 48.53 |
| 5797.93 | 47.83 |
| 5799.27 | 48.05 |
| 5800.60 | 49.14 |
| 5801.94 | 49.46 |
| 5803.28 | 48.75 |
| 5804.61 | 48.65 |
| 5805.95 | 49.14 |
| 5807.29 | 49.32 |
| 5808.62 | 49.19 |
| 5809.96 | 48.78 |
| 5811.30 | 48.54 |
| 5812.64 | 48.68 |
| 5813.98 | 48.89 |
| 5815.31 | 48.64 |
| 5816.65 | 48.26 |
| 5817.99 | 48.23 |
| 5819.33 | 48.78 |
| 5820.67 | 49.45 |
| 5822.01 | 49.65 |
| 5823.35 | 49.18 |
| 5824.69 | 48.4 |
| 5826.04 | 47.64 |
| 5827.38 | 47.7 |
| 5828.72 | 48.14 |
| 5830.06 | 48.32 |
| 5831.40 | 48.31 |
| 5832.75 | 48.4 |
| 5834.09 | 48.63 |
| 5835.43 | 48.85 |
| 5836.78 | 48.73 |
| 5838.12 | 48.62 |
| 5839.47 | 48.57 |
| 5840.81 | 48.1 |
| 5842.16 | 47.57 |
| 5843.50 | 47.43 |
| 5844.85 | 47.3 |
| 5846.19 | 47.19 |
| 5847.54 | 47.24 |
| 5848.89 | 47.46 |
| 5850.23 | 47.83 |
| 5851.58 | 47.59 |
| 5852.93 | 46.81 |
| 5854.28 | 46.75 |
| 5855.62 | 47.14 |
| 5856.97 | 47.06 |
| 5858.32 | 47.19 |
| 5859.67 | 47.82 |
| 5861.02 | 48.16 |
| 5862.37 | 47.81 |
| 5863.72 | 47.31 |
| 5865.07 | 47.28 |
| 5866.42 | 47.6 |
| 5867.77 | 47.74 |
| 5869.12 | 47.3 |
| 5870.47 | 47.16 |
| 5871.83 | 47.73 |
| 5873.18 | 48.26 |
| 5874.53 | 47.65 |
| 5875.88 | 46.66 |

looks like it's 1.00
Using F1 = 0.99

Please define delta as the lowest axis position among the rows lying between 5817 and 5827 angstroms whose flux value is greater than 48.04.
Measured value 5817.99 angstroms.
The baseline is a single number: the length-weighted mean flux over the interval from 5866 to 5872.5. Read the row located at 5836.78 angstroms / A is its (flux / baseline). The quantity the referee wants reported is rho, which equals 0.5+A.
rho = 1.53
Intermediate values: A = 1.03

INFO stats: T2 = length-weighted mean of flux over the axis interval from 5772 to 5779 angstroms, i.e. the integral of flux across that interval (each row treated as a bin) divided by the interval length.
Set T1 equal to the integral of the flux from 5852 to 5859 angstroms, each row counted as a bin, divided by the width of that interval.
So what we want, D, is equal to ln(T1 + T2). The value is 4.57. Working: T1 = 47.0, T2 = 49.6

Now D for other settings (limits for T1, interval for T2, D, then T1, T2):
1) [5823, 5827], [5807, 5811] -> 4.58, 48.2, 49.1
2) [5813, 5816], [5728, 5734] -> 4.59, 48.9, 49.6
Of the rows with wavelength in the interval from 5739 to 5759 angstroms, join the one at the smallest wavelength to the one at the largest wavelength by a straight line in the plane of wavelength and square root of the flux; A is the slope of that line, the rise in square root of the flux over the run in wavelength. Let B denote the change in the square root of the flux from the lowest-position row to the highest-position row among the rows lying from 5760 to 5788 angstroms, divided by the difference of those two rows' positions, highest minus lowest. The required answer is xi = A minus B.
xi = -0.012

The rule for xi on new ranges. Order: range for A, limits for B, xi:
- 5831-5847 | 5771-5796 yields -0.004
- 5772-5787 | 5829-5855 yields 0.004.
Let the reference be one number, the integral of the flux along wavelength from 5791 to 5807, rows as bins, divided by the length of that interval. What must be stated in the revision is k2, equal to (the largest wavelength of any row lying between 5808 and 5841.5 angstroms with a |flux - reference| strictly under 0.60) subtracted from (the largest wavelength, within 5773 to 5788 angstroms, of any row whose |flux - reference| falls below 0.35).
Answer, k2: -57.5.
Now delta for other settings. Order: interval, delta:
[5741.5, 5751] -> 5742.13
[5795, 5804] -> 5795.26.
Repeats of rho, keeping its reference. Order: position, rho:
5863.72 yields 1.50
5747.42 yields 1.53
